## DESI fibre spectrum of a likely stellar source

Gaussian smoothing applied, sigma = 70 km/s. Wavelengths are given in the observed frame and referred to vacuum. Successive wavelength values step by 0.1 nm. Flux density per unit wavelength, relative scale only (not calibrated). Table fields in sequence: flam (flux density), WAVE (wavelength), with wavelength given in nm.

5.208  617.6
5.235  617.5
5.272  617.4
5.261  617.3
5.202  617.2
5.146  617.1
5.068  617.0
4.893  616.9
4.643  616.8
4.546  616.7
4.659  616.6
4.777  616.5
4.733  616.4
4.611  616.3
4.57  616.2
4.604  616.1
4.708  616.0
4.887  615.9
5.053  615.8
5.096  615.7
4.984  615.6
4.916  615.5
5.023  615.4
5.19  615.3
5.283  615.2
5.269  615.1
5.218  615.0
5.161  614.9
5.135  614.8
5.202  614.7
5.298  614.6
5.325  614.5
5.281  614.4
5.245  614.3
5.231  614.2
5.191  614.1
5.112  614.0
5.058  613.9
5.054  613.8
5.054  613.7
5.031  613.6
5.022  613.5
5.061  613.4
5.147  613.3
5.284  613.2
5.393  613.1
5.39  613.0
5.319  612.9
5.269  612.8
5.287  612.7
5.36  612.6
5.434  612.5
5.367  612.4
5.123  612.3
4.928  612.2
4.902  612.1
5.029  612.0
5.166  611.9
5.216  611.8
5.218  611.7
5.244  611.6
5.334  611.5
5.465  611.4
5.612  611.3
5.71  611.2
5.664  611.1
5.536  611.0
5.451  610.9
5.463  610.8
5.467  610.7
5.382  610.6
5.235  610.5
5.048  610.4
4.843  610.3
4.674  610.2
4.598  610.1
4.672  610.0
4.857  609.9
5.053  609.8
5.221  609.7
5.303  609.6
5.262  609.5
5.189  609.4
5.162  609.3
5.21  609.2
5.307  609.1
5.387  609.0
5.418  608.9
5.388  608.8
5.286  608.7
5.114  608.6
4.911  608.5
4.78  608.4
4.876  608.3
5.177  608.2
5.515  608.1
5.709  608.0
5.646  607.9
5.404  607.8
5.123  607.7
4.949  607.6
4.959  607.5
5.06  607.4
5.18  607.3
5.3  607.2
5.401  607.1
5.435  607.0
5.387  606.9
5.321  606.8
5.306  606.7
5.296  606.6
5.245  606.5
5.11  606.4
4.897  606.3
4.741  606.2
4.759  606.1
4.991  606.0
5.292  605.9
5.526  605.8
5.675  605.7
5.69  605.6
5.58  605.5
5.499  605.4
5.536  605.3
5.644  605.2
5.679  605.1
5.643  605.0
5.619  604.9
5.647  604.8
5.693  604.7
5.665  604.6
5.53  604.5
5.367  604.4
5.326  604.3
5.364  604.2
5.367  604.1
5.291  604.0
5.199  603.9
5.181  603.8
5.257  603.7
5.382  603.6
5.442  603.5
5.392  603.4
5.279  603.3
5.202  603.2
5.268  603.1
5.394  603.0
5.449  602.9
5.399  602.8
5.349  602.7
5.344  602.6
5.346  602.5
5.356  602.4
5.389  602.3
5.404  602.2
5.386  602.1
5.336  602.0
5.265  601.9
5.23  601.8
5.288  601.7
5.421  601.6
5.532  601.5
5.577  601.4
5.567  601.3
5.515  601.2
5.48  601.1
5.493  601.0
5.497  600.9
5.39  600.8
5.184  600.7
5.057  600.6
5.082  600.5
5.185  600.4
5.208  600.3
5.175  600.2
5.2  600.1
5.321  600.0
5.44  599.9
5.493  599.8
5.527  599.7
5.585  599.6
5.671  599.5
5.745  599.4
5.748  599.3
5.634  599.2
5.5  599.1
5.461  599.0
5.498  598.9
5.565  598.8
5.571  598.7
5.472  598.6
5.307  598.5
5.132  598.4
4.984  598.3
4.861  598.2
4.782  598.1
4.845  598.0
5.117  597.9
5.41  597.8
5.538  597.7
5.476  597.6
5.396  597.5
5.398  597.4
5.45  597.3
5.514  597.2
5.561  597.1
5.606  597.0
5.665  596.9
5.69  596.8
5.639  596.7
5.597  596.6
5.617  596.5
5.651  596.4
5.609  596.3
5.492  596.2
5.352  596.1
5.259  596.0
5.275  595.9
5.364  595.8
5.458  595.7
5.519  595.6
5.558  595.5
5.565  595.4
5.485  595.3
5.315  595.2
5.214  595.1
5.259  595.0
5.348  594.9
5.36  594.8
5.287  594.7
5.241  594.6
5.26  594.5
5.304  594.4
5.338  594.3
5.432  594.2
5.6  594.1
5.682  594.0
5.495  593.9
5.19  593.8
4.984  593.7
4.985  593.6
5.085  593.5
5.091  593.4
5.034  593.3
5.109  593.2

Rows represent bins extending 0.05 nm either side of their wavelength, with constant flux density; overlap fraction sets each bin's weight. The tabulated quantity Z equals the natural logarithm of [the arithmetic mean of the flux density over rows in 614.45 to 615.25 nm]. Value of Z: 1.66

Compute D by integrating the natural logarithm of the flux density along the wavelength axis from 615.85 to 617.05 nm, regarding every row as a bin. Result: 1.9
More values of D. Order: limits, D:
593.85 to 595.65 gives 3.0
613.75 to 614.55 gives 1.3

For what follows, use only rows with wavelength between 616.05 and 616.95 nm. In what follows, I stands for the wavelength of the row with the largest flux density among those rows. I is 616.9 nm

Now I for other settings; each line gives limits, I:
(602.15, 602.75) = 602.2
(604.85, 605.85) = 605.6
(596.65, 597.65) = 596.8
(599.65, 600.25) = 599.7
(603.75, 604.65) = 604.6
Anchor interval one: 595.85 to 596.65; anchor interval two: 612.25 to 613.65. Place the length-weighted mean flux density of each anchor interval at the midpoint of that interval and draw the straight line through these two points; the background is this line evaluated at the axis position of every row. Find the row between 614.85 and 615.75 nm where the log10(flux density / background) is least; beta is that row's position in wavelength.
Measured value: 615.5 nm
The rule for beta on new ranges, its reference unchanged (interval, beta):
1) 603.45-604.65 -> 603.8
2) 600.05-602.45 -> 600.6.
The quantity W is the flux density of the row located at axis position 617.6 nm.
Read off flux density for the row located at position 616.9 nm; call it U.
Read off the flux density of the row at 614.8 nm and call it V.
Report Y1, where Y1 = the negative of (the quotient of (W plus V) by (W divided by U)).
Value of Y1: -9.7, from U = 4.893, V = 5.135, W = 5.208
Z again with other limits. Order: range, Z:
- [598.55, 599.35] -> 1.71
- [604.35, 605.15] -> 1.72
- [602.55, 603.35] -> 1.67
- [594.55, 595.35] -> 1.67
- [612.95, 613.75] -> 1.64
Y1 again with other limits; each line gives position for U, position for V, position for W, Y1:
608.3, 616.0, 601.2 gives -9.0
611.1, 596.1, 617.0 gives -11.6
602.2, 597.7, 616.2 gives -12.0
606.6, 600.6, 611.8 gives -10.4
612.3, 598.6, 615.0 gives -10.5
